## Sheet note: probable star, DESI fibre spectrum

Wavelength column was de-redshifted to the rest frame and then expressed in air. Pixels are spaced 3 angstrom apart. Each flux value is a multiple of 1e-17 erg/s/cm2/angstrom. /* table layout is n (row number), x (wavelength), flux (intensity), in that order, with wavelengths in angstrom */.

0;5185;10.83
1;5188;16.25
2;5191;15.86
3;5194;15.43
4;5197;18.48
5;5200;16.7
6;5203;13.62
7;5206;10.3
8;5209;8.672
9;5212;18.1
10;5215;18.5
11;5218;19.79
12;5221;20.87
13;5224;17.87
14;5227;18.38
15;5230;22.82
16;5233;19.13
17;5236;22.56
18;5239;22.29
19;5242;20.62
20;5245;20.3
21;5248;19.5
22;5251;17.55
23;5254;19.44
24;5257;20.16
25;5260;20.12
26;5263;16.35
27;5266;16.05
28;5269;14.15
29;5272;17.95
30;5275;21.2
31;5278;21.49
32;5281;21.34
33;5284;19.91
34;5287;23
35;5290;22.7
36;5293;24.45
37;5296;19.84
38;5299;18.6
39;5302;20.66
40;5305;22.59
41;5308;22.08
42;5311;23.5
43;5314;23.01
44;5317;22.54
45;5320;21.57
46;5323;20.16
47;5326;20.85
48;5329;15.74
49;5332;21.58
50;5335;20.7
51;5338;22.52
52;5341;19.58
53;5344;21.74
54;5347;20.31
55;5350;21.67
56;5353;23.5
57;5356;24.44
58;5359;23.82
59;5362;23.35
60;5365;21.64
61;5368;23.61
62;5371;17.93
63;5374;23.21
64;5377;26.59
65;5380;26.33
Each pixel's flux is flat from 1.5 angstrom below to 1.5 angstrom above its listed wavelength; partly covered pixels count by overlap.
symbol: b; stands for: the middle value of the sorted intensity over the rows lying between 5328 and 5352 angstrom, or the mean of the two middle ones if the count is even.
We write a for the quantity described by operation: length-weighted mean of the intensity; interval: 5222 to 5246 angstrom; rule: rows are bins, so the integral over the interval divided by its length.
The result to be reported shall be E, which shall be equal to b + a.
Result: 42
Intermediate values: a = 21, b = 21.1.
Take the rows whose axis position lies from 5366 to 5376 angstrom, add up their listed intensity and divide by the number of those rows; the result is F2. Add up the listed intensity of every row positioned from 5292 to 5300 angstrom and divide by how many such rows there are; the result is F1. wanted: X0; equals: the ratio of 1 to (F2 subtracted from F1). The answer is -1.6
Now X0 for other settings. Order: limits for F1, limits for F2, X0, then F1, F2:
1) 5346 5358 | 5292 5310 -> 0.9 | 22.5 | 21.4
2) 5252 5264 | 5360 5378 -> -0.3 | 19.0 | 22.7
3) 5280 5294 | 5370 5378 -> -3.4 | 22.3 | 22.6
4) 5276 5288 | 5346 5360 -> -0.8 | 21.4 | 22.7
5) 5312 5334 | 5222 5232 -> 0.9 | 20.8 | 19.7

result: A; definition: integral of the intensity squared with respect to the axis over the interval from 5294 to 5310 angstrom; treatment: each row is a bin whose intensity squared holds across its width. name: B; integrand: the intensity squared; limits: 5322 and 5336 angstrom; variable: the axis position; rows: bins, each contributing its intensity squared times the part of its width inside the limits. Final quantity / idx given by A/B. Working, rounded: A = 7068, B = 5532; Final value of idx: 1.3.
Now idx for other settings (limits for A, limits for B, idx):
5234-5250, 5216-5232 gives 1.1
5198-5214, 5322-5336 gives 0.6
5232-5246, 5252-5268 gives 1.2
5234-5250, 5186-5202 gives 1.6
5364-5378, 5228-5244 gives 1.0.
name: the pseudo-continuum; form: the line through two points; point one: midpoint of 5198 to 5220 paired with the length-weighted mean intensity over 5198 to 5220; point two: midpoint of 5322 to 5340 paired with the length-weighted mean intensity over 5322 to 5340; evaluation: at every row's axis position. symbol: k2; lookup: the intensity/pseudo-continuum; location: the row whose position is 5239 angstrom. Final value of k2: 1.35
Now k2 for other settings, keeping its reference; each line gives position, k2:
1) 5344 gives 1.05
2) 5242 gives 1.24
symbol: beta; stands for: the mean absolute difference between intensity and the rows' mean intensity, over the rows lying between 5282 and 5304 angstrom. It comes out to 1.8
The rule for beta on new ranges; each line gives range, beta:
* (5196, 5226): 3.3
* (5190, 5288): 2.5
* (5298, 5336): 1.5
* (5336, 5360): 1.4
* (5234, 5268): 1.6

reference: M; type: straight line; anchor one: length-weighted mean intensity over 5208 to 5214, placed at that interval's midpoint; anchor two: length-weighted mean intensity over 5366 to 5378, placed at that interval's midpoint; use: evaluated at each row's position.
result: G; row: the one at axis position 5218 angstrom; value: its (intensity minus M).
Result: 5.2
